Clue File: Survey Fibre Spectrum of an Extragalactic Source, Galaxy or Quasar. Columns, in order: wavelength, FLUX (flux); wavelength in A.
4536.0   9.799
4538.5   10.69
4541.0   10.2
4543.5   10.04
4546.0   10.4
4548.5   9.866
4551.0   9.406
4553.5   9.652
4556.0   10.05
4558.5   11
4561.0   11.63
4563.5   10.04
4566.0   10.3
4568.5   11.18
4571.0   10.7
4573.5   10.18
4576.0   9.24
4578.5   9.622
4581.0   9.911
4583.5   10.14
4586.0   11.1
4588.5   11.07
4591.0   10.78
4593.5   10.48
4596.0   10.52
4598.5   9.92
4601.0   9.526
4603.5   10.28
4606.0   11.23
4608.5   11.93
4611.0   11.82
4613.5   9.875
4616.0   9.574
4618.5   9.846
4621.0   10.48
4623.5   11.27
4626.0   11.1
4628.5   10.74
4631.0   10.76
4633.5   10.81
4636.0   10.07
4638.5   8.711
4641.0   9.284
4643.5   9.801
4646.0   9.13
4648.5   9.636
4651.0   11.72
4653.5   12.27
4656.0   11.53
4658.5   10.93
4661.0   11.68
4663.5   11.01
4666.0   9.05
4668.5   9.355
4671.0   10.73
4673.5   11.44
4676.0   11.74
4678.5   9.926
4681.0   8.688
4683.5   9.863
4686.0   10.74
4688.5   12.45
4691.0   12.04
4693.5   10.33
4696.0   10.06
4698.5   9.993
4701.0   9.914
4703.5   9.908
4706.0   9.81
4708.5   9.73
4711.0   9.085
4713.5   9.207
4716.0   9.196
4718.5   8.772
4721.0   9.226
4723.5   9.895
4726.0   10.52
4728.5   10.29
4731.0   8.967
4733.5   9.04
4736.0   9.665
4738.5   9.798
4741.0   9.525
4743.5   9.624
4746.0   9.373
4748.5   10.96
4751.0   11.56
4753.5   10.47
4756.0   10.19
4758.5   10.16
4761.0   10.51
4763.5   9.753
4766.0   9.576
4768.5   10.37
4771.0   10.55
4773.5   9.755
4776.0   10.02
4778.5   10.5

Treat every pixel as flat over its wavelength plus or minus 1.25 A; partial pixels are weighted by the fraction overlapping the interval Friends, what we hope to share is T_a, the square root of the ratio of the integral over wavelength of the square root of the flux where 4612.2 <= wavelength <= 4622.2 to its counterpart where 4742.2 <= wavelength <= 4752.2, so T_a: 0.99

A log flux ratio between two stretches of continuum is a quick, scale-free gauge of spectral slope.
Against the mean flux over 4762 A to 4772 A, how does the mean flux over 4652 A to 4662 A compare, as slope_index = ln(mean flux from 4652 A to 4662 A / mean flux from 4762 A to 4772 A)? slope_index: 0.14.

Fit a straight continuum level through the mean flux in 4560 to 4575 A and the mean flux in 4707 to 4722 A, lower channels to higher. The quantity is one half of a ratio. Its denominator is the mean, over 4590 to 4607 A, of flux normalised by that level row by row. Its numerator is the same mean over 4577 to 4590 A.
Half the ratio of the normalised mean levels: 0.492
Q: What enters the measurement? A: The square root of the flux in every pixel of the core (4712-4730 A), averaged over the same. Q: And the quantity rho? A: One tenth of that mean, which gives 0.309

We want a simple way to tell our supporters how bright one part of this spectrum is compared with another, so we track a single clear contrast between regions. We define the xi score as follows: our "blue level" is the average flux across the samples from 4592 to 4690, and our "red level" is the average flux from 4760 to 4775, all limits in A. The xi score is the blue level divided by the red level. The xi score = 1.04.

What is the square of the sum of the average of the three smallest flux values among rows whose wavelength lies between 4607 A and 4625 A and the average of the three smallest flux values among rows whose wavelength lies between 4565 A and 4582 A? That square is 375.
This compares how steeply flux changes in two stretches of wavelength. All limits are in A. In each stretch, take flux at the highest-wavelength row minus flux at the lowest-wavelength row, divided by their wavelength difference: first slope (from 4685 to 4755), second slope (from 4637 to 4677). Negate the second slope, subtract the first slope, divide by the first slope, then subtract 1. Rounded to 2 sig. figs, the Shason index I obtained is 18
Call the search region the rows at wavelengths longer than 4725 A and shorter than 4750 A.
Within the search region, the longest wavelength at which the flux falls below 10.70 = 4746.0 A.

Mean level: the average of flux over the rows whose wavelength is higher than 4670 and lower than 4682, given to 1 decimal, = 10.5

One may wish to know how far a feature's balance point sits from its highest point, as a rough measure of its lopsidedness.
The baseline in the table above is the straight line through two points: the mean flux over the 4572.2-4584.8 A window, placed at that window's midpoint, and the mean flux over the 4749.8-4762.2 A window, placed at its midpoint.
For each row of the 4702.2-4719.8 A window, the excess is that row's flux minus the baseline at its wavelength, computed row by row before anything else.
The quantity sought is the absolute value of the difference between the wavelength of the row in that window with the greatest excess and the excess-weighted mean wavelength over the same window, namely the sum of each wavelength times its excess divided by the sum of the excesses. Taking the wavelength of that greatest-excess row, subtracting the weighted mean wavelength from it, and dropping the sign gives 9.5 A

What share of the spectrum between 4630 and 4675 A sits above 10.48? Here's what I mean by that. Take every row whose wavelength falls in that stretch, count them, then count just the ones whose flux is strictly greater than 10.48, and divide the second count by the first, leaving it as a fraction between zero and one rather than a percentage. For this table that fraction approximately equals 0.56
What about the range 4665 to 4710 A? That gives 0.33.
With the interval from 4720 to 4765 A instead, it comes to 0.22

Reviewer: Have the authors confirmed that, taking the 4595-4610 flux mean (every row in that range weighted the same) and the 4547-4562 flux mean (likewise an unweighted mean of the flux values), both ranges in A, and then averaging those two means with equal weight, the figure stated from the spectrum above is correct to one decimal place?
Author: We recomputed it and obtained 10.4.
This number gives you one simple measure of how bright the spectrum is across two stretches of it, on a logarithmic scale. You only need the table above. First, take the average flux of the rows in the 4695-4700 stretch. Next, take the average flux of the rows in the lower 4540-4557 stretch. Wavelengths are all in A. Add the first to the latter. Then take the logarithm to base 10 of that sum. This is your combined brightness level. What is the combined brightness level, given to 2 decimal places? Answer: 1.30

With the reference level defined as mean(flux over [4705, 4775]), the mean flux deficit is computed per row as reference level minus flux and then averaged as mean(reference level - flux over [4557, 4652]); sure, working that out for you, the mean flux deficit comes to -0.6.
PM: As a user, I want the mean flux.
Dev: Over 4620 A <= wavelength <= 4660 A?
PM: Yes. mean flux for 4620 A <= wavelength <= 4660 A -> 10.52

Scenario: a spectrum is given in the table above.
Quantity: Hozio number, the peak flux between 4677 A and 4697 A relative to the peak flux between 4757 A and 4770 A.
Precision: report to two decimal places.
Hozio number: 1.18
